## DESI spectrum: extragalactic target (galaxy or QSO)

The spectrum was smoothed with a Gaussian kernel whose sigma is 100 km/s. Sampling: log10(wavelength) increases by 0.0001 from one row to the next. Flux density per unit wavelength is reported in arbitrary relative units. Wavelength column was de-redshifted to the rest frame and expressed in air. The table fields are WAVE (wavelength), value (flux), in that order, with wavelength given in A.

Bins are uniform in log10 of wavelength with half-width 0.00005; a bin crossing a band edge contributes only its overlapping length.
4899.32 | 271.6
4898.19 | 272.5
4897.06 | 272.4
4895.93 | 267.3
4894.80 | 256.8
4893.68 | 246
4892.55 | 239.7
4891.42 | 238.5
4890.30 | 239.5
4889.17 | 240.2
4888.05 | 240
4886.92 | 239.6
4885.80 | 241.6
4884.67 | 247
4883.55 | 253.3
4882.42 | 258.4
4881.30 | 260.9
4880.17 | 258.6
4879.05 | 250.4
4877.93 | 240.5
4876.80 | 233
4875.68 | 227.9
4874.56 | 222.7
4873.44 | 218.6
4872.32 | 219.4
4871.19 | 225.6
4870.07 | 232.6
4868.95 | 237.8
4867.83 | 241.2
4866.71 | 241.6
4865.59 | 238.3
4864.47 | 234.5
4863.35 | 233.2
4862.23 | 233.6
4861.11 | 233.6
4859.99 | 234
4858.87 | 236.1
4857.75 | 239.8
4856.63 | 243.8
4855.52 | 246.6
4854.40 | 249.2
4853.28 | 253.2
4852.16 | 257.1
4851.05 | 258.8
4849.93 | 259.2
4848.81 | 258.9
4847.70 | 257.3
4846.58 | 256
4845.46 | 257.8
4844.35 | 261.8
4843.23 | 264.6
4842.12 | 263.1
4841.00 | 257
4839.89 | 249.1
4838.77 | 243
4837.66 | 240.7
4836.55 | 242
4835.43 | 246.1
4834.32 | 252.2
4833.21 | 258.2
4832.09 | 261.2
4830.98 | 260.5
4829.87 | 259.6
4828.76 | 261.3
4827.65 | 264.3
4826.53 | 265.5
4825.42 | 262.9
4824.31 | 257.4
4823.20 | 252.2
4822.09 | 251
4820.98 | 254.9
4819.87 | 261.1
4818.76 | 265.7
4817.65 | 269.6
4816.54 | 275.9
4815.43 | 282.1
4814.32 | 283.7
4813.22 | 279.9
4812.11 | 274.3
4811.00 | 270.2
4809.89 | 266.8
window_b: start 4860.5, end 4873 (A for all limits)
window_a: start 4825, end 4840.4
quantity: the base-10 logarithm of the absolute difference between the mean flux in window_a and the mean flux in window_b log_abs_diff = 1.32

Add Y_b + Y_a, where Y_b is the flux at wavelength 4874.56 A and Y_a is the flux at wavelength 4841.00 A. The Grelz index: 480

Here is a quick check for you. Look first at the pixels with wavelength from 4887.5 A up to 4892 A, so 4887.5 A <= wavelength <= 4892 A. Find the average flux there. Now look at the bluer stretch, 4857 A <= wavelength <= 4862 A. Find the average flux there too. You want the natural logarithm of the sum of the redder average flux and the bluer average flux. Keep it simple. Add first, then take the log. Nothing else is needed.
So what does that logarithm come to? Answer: 6.164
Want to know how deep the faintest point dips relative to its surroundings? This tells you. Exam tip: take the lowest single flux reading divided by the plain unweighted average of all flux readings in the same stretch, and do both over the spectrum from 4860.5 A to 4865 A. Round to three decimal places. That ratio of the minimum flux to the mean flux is 0.998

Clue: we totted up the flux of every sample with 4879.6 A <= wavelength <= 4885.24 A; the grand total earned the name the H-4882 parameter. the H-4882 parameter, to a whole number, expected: 1278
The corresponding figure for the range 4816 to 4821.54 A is 1327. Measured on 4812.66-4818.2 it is 1391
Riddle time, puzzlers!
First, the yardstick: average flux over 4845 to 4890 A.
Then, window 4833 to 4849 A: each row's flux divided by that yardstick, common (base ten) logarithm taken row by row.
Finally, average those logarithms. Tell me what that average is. 0.02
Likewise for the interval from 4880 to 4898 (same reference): 0.01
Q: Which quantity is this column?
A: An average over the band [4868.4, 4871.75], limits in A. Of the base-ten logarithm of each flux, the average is 2.37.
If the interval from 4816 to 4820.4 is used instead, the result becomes 2.43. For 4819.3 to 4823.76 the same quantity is 2.41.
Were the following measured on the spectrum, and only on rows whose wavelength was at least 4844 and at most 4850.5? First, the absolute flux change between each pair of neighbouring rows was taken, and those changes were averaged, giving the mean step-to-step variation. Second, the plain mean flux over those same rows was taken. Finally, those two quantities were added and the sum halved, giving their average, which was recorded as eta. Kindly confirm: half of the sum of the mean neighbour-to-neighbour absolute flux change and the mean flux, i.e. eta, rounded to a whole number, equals 130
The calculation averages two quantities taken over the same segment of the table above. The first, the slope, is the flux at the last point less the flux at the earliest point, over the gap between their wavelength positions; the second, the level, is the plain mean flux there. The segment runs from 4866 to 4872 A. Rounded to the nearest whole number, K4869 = 116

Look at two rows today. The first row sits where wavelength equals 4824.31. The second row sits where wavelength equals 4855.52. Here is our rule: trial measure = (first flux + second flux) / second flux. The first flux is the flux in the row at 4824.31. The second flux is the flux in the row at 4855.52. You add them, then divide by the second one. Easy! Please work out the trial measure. 2.04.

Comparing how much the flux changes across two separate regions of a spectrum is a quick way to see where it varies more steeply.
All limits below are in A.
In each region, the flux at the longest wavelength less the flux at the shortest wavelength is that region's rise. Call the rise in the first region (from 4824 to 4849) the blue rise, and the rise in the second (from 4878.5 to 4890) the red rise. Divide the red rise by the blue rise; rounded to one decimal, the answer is -6.8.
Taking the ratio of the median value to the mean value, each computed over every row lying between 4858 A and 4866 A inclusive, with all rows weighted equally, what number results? 1.00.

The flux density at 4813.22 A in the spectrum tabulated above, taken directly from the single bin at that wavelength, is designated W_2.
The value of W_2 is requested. 279.9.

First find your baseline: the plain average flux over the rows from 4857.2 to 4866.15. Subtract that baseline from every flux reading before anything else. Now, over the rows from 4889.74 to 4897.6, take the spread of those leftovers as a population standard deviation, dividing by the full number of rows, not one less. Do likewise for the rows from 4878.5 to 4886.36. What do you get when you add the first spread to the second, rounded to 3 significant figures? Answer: 19.6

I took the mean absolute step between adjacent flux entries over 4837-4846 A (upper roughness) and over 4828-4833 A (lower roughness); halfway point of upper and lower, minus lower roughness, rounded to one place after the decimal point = 1.6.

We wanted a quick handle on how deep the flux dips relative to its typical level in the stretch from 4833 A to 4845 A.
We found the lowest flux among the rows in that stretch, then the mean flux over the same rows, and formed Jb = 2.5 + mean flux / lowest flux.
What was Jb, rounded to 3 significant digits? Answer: 3.55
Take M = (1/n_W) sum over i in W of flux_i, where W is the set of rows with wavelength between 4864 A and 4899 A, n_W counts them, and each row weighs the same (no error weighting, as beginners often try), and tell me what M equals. 243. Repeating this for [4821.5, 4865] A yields 252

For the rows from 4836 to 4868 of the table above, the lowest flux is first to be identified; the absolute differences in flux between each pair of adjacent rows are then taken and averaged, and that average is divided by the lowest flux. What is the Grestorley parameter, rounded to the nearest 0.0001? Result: 0.0110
